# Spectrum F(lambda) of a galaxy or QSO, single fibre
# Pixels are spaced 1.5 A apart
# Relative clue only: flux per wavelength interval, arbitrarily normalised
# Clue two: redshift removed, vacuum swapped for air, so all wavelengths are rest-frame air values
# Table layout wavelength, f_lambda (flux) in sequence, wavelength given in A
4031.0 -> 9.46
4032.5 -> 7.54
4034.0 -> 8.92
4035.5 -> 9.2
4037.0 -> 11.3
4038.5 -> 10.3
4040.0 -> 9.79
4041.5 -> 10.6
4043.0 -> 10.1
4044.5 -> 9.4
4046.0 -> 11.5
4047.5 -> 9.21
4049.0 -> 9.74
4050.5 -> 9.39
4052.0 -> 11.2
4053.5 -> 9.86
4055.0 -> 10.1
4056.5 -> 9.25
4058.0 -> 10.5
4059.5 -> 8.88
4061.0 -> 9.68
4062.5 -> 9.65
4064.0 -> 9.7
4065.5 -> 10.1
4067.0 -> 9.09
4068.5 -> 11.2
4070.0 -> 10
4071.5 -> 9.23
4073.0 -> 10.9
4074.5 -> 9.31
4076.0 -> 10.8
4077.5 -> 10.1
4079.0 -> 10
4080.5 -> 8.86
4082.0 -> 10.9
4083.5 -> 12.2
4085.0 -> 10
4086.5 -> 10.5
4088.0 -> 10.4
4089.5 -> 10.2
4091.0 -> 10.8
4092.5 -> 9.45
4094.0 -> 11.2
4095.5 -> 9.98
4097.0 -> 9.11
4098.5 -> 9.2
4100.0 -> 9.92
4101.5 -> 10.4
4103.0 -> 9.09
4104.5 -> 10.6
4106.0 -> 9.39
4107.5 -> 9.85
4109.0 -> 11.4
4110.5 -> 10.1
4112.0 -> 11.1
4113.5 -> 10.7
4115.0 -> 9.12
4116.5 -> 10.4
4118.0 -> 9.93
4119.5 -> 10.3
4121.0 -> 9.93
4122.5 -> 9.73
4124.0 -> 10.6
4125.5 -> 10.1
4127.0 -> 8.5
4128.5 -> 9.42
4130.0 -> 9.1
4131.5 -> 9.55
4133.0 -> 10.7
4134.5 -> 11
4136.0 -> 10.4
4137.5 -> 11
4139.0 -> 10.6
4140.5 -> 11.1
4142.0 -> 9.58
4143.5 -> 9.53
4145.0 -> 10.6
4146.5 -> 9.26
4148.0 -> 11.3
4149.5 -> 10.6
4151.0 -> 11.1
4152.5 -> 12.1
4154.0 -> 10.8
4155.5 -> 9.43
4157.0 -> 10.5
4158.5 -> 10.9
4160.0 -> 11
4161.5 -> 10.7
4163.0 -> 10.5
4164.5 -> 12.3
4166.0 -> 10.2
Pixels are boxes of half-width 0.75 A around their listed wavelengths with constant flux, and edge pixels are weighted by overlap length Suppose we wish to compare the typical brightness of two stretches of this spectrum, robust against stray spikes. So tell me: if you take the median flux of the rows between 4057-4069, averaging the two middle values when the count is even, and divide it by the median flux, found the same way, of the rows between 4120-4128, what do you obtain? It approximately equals 0.98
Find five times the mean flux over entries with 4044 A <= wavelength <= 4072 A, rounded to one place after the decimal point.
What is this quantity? 49.4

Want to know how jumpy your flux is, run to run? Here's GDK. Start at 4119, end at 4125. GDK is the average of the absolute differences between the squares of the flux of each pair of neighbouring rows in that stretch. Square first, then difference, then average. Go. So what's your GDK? 9.7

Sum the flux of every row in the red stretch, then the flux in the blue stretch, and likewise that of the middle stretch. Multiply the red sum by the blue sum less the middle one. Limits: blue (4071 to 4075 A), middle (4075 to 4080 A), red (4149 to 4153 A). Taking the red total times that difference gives -49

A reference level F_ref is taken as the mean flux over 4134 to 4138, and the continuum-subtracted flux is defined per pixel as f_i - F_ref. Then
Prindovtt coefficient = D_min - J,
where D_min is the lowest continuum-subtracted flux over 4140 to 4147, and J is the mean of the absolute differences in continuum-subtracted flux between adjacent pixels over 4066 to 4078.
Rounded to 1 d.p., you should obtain -2.9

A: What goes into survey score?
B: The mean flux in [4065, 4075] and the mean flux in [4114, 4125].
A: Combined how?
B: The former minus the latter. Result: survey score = -0.03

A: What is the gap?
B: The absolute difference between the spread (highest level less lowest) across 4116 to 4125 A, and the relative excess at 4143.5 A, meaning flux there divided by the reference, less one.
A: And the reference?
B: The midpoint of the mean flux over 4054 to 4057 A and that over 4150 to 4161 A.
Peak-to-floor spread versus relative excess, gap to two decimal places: 0.94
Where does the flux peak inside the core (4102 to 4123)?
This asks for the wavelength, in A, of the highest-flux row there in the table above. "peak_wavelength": 4109.0 A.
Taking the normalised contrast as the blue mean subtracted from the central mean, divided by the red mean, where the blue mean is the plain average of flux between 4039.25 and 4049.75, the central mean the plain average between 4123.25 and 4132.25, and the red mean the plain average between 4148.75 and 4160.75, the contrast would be -0.05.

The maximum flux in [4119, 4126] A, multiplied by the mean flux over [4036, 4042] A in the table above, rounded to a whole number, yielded 111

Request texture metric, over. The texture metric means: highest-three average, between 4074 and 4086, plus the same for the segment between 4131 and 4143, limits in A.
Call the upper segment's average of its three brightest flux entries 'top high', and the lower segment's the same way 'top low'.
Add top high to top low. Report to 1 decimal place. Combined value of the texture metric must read 22.3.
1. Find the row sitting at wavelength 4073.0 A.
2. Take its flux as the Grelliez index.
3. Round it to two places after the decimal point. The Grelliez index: 10.90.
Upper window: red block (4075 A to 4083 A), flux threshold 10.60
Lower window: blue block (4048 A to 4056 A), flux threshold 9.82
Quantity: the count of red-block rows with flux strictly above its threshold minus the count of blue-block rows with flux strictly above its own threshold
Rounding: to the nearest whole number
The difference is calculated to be -1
